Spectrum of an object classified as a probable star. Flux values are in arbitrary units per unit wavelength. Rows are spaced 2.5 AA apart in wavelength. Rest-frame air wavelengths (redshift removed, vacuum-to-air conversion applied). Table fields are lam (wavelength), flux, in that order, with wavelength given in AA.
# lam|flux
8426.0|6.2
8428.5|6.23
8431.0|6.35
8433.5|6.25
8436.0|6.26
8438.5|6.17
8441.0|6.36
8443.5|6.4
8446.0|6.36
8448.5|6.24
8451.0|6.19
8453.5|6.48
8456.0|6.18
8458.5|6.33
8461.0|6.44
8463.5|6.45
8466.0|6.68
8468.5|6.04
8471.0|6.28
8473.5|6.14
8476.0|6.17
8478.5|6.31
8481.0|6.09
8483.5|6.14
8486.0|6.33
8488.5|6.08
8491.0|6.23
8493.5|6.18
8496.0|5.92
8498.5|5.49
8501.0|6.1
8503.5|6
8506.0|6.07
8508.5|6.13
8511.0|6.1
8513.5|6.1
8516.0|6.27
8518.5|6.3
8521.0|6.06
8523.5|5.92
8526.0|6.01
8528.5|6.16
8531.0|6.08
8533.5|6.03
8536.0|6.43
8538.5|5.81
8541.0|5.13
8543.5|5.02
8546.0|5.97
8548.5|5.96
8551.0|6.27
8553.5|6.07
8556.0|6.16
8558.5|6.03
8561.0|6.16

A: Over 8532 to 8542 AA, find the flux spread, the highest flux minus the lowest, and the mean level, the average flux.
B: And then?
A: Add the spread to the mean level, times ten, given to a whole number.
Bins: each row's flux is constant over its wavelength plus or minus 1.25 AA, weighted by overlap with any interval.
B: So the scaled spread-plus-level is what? 72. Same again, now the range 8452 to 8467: 69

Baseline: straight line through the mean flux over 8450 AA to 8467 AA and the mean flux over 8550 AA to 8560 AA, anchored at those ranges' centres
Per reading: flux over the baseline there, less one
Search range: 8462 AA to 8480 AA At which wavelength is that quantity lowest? 8468.5 AA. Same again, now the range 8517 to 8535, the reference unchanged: 8523.5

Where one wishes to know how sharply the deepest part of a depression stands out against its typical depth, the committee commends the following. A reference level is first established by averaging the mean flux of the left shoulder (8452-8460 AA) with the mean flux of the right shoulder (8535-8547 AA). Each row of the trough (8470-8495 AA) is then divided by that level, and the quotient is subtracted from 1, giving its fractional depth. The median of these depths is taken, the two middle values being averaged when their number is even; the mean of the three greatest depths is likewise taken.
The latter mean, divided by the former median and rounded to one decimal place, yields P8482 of 0.6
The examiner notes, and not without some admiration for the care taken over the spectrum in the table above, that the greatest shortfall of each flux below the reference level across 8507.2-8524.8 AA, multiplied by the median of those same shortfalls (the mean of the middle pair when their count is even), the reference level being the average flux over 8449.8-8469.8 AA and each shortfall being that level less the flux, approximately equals 0.11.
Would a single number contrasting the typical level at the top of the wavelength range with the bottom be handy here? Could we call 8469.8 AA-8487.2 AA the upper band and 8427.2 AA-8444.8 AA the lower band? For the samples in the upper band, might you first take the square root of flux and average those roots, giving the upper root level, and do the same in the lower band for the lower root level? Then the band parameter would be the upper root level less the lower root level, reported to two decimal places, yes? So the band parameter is -0.02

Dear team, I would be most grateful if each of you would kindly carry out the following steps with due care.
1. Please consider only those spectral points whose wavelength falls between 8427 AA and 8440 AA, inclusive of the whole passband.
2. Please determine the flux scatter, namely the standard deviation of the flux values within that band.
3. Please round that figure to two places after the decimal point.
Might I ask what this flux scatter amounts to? 0.06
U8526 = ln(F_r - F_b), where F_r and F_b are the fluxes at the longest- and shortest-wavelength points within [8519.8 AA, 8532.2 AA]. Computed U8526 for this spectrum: -3.9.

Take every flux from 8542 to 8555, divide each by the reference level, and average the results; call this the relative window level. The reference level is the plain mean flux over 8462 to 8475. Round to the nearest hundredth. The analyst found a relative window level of 0.93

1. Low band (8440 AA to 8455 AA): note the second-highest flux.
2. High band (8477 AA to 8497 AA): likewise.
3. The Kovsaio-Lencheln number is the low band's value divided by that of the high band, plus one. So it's 2.01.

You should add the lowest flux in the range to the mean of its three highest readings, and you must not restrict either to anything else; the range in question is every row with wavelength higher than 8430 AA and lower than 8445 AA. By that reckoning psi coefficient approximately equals 12.5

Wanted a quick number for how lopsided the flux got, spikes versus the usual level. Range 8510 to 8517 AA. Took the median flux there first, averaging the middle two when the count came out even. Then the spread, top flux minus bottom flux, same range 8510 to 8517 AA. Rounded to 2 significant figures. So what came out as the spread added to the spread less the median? -5.8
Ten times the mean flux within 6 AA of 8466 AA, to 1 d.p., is 63.8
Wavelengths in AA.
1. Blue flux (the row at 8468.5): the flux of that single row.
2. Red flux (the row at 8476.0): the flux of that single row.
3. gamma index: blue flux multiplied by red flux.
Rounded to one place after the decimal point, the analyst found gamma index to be 37.3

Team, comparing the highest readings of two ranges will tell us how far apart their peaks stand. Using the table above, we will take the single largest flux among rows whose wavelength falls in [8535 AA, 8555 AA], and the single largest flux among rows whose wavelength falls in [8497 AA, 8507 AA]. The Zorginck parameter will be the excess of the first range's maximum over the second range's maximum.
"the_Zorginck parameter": 0.3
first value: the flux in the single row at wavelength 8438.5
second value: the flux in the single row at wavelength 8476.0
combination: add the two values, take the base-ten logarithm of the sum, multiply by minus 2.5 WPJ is -2.728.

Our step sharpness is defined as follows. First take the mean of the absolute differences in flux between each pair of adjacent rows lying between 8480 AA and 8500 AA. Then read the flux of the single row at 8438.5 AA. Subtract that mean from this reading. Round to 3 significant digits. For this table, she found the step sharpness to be 5.97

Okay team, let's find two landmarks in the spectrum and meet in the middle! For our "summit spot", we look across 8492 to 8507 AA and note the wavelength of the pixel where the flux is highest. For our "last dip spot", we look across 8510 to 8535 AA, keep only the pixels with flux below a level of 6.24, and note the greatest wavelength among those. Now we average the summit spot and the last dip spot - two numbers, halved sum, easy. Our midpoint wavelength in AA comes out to 8513.5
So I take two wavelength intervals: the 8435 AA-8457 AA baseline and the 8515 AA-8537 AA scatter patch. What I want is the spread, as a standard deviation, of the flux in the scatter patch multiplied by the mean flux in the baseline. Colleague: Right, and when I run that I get 1.0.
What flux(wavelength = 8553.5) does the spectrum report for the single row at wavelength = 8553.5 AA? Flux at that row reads 6.07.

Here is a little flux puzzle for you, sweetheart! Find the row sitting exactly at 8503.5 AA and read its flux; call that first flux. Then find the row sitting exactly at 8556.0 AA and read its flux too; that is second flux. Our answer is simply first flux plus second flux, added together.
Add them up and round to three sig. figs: 12.2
